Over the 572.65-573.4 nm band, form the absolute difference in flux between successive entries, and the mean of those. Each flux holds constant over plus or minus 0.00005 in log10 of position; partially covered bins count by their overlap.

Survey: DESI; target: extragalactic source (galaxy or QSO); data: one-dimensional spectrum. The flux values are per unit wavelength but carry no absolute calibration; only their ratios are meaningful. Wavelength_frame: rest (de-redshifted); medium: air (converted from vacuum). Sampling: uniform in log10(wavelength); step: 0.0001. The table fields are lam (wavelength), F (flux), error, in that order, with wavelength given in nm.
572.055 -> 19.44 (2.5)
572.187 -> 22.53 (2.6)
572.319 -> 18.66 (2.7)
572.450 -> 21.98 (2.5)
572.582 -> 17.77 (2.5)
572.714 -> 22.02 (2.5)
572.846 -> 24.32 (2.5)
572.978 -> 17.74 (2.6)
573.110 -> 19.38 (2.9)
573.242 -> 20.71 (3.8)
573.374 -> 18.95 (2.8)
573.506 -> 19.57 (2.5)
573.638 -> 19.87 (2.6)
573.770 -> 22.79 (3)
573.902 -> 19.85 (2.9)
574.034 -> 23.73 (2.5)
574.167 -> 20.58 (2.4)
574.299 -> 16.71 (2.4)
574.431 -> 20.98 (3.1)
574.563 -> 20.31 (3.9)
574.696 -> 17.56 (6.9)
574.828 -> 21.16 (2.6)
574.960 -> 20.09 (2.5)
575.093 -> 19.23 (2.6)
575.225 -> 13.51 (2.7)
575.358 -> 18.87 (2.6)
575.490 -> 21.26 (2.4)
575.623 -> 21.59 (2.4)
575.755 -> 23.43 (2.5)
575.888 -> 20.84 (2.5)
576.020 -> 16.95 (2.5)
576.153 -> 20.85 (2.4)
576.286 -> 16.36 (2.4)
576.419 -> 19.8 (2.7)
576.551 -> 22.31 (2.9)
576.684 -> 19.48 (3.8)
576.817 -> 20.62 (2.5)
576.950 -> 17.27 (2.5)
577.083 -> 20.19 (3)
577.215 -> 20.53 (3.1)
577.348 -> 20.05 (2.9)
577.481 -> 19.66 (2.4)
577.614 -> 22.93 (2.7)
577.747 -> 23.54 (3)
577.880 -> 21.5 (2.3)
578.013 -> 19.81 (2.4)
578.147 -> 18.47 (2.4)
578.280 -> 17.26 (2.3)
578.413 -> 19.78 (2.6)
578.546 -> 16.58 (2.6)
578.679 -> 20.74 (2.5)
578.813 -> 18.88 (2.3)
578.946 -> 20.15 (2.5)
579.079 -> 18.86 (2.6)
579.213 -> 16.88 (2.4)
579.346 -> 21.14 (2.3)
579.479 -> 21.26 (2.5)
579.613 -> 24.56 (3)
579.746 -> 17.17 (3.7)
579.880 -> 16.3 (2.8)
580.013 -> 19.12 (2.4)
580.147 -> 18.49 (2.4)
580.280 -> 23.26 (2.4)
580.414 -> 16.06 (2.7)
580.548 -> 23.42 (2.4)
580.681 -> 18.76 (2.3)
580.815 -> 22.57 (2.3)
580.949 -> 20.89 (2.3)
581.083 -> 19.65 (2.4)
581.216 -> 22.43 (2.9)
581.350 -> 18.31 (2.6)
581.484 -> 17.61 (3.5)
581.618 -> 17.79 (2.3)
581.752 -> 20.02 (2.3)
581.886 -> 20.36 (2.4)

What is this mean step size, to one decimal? 2.7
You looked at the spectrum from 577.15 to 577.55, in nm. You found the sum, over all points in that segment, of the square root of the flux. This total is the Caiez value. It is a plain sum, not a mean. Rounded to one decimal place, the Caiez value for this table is 13.4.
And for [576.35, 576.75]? 13.6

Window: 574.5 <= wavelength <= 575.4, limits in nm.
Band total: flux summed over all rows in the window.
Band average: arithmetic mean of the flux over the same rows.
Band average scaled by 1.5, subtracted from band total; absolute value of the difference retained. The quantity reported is 103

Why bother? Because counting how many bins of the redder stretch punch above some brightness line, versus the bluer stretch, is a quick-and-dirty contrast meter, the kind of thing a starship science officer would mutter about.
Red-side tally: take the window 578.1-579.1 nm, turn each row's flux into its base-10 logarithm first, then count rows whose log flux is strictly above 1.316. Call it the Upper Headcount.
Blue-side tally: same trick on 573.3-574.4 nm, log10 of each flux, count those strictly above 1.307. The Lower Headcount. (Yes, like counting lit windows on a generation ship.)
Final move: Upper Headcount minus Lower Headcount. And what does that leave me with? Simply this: -2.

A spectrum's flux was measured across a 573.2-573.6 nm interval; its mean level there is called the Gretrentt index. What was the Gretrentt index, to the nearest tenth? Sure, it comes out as 19.7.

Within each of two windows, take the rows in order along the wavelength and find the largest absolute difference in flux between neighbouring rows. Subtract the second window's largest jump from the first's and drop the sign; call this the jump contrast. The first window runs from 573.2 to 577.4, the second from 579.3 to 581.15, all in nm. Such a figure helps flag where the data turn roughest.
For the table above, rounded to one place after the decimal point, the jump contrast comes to 1.7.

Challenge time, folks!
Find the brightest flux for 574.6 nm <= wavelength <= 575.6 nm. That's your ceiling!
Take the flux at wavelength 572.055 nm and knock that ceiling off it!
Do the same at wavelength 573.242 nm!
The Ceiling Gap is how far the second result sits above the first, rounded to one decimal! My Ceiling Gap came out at 1.3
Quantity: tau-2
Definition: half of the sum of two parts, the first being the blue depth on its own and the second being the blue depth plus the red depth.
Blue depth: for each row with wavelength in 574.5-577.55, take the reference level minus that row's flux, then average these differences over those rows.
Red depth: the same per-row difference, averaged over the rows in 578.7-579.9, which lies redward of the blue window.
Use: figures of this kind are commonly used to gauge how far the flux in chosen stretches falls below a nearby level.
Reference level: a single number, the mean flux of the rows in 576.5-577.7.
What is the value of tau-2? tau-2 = 1.1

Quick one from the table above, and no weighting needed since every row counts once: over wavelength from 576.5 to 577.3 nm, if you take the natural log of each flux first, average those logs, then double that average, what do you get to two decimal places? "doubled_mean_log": 5.99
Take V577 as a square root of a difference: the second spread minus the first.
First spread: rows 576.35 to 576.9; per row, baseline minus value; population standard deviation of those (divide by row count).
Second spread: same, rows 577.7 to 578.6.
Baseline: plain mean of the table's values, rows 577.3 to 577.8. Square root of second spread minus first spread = 1.07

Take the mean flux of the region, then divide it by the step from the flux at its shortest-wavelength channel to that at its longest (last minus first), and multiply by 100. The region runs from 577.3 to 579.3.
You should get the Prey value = -621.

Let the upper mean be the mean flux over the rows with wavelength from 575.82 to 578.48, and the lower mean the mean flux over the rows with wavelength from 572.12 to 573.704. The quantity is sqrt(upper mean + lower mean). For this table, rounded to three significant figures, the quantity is 6.34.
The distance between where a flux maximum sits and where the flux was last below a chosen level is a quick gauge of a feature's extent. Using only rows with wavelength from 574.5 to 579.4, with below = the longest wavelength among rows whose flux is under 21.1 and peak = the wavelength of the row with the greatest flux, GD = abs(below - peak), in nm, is 1.47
